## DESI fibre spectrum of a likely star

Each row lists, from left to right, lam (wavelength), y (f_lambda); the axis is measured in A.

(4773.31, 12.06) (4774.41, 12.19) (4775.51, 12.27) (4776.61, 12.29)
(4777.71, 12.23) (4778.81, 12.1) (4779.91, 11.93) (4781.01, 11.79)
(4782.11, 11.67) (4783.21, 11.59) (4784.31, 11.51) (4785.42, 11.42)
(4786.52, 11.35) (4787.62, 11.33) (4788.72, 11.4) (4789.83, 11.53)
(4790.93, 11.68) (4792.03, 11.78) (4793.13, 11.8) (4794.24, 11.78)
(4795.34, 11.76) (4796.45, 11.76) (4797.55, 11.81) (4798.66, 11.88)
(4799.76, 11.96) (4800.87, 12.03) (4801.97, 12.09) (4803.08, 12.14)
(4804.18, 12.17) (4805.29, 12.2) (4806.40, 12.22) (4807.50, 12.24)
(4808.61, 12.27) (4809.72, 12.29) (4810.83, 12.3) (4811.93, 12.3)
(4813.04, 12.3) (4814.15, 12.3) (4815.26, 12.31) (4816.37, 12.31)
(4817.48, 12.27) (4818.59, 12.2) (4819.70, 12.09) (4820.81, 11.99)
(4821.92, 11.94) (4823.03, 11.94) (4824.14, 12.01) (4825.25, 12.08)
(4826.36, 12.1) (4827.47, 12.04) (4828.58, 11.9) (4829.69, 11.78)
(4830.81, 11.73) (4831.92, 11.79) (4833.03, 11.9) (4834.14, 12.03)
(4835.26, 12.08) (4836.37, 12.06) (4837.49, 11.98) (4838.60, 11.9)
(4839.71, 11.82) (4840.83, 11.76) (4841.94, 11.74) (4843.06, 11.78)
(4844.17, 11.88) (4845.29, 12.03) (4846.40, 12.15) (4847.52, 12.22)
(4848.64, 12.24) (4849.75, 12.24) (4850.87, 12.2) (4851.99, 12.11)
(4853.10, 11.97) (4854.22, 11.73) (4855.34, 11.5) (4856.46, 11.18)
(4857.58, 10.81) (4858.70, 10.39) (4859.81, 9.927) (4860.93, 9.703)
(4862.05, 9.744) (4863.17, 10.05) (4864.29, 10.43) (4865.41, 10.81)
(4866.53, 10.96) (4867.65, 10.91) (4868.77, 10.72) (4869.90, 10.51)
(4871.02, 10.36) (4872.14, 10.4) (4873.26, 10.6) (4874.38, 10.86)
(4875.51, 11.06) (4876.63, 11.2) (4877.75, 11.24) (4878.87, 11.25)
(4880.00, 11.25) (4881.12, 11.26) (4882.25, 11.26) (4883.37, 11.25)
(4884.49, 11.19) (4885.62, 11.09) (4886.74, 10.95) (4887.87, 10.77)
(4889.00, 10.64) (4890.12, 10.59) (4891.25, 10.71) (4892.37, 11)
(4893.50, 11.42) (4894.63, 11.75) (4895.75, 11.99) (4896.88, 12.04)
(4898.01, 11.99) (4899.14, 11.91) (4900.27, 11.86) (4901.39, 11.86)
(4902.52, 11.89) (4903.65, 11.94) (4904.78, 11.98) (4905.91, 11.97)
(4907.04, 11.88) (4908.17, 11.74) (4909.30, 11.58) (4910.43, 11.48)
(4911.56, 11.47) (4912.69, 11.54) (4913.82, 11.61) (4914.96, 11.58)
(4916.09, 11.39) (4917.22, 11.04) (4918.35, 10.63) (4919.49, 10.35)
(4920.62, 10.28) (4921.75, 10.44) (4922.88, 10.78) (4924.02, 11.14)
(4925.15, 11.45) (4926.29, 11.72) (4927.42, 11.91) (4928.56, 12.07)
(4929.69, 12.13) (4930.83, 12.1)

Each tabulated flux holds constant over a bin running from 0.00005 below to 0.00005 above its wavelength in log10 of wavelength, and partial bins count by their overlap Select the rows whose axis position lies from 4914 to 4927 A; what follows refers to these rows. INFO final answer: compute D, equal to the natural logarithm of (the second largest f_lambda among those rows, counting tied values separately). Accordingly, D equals 2.449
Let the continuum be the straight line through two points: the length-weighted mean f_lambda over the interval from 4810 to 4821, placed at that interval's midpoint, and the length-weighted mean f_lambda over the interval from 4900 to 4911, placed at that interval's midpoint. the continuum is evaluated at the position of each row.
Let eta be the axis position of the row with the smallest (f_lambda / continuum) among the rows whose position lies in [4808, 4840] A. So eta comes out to 4830.81 A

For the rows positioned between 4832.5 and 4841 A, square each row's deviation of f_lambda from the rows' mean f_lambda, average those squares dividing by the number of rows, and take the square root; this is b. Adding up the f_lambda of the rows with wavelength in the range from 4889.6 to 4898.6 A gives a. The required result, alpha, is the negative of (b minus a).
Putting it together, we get 91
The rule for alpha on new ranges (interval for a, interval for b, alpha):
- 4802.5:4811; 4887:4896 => 97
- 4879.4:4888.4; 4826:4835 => 89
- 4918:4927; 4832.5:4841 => 87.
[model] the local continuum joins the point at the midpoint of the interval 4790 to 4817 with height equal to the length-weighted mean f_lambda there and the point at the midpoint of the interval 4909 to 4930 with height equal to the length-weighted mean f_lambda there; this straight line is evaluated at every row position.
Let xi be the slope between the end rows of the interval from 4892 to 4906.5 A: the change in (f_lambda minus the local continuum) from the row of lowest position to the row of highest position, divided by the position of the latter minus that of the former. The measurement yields 0.08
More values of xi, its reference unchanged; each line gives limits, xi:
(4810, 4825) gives -0.02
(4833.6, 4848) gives 0.02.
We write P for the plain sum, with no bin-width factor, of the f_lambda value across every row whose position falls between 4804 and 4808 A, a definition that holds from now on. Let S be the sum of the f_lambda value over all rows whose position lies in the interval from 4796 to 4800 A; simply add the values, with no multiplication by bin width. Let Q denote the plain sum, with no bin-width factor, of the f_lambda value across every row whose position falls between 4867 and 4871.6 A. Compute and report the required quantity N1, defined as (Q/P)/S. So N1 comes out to 0.0184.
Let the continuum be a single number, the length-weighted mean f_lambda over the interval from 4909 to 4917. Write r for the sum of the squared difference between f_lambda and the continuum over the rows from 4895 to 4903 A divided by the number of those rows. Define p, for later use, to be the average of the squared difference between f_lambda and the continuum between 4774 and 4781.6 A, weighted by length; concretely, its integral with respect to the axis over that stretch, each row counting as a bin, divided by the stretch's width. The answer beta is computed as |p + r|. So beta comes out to 0.6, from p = 0.41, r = 0.20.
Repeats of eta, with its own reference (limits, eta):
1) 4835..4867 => 4860.93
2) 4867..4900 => 4871.02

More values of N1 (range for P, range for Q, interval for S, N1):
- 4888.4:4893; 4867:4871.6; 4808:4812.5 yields 0.0201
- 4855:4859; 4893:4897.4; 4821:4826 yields 0.0224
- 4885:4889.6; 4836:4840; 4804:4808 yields 0.0225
